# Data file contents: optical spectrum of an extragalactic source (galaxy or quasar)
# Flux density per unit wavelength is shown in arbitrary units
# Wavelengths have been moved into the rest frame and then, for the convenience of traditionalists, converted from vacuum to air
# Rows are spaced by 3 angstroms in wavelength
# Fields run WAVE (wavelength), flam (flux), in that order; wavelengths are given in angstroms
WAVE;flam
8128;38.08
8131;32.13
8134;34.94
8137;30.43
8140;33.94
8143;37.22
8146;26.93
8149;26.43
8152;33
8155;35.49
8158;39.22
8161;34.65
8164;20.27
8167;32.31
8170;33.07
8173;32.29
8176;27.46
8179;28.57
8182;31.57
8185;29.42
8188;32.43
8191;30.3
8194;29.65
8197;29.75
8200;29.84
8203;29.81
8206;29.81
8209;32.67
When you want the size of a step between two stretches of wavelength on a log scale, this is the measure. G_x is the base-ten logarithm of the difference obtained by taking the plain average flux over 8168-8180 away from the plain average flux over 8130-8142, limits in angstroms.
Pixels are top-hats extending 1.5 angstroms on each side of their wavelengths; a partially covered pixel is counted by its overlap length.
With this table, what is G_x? 0.4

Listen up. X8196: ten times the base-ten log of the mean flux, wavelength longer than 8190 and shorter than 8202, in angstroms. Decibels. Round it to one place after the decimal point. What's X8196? 14.8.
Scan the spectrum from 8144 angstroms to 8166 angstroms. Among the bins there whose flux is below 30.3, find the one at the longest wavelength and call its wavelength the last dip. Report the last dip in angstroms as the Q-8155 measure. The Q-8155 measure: 8164 angstroms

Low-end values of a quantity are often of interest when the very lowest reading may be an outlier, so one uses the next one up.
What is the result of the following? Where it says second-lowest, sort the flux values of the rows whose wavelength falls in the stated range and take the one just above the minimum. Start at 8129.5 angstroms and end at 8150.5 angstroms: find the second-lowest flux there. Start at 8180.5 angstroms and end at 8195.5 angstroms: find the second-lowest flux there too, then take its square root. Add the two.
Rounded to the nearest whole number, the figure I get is 32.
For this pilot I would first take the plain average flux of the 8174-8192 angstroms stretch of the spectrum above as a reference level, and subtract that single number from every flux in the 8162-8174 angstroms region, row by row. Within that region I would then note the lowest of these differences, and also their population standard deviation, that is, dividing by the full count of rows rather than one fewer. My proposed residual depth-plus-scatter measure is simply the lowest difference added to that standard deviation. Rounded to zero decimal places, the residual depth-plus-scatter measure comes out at -4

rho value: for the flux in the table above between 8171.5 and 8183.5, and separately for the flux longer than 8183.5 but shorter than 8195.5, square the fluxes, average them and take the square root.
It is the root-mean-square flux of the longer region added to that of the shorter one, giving 60.5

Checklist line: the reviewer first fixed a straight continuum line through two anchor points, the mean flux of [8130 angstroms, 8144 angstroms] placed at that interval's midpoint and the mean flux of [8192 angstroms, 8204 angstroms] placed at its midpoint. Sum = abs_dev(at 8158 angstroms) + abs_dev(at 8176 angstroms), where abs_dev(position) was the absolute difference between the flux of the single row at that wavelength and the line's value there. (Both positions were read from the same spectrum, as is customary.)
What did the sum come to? 11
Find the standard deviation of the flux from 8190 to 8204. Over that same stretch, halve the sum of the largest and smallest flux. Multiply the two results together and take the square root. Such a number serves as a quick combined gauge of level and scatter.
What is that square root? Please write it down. 3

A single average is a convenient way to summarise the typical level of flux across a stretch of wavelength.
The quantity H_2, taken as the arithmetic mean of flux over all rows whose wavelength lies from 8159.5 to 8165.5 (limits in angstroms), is 27.5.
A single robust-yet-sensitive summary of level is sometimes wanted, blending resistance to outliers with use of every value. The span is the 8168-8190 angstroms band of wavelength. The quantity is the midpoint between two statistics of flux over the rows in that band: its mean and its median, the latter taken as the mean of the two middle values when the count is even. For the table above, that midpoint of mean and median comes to 31.1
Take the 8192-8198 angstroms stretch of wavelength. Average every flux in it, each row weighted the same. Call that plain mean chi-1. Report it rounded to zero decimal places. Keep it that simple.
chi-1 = 30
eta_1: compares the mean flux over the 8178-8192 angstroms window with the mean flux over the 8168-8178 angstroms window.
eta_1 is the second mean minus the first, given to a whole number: 0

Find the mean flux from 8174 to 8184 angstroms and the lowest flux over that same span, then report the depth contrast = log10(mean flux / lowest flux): 0.03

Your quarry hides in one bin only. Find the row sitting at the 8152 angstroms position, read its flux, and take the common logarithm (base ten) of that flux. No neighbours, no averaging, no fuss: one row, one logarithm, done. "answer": 1.52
